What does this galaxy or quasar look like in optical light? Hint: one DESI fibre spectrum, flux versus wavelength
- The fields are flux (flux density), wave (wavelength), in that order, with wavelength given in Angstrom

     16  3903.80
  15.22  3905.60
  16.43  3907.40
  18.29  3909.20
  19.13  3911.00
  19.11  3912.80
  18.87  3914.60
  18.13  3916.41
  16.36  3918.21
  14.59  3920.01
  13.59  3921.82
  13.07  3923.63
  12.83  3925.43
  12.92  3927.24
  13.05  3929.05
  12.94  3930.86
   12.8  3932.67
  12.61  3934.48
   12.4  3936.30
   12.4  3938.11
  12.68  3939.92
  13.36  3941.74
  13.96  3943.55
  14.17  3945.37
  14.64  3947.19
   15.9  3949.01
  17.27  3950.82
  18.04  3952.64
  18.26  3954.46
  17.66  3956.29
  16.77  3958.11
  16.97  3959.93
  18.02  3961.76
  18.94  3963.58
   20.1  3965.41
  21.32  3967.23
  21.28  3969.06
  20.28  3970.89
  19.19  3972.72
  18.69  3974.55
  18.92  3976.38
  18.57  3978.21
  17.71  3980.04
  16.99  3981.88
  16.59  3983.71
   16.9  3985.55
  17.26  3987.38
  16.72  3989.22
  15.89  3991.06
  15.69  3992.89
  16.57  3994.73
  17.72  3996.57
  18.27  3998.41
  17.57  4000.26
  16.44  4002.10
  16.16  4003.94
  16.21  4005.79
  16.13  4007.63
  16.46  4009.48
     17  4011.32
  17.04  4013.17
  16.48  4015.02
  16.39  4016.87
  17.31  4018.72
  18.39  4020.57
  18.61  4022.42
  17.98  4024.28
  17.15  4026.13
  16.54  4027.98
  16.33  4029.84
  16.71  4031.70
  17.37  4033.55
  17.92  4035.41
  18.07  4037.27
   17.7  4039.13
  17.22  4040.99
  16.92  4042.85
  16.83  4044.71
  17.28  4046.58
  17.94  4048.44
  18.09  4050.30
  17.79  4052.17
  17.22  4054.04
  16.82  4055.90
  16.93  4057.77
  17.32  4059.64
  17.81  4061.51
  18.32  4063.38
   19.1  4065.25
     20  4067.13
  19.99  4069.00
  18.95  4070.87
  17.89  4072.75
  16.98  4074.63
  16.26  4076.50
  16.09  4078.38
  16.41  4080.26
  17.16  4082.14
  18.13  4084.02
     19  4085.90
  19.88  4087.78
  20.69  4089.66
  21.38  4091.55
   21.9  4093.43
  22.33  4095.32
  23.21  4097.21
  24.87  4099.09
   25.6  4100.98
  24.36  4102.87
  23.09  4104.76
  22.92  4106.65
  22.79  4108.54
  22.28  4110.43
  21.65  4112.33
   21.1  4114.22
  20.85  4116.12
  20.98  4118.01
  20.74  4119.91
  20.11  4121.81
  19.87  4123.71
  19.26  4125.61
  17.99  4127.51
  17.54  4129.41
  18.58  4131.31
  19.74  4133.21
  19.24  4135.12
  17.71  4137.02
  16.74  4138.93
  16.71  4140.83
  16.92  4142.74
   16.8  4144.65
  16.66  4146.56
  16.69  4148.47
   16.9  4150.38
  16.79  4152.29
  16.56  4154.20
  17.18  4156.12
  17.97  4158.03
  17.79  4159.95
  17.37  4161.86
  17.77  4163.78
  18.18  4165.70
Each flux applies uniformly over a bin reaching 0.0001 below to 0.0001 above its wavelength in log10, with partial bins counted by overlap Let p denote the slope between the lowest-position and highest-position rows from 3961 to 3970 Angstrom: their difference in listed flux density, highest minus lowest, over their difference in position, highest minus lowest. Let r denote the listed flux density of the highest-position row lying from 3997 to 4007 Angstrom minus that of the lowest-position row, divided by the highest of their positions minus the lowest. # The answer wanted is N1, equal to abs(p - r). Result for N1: 0.73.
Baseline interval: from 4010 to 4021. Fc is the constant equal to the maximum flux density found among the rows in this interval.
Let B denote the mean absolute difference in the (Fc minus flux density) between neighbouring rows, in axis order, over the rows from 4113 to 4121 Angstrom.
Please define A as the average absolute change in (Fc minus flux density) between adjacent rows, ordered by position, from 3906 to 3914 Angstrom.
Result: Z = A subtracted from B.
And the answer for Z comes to -0.70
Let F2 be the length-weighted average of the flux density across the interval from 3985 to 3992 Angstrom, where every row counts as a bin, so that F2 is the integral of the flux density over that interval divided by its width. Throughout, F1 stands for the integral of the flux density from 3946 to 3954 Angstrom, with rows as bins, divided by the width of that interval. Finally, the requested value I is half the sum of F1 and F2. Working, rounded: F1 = 16.5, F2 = 16.7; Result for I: 16.6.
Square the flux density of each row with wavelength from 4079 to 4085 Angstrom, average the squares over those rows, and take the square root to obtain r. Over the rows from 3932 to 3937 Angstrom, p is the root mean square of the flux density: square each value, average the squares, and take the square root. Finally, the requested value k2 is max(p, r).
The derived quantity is 17.2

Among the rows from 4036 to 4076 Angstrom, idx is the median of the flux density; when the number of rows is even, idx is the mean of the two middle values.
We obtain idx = 17.8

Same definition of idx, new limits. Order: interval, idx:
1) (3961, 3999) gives 18.0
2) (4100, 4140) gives 20.7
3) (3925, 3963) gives 14.0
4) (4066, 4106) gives 20.0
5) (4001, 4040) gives 17.0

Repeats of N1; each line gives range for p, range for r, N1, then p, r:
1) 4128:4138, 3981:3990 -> 0.06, 0.02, -0.04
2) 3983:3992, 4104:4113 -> 0.09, -0.10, -0.19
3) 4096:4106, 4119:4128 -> 0.35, -0.02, -0.36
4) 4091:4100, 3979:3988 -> 0.52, 0.46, -0.06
